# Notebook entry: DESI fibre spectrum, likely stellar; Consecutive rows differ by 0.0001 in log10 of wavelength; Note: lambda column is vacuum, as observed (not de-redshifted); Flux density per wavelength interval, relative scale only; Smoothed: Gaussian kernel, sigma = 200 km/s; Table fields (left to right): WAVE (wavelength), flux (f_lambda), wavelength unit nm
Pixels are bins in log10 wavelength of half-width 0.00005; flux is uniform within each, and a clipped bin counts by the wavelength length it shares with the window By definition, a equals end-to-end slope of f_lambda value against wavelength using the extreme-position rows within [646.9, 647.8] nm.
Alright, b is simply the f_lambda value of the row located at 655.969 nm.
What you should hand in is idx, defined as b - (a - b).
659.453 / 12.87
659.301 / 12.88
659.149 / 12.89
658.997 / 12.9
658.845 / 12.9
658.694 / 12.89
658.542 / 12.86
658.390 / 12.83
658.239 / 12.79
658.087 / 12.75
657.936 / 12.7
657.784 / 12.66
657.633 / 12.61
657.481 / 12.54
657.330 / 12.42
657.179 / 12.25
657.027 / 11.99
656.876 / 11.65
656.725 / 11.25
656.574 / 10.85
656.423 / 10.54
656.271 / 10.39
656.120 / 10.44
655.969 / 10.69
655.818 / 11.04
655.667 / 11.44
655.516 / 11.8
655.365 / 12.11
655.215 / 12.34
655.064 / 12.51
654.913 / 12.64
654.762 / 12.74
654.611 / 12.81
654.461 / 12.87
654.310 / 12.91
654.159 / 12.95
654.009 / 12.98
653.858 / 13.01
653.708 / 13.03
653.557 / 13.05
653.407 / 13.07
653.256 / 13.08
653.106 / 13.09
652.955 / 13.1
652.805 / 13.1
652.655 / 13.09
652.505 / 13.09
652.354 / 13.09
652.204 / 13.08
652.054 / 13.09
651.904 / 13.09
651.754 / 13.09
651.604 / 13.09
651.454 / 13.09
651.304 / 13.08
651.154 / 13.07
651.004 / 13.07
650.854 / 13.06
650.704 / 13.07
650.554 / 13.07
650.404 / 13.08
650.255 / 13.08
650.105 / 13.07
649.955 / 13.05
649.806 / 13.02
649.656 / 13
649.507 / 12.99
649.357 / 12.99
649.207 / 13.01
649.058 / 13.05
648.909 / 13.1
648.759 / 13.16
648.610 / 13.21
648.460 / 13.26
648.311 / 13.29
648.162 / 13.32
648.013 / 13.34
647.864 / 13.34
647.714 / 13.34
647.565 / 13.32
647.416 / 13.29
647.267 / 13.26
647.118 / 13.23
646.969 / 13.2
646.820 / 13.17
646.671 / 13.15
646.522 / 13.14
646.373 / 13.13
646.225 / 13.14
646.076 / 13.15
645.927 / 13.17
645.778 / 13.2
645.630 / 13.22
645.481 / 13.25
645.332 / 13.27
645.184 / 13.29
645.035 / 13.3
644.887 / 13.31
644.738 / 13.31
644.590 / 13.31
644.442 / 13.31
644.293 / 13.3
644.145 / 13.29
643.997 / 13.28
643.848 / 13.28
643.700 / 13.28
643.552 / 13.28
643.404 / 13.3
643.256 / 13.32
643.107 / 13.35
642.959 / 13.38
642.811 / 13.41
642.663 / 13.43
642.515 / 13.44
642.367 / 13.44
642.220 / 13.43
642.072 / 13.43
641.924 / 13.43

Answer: 21.2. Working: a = 0.19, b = 10.69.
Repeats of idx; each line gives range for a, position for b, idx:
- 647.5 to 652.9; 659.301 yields 25.8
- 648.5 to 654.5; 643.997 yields 26.6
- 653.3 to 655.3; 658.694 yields 26.2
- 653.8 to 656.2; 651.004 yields 27.3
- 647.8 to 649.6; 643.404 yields 26.8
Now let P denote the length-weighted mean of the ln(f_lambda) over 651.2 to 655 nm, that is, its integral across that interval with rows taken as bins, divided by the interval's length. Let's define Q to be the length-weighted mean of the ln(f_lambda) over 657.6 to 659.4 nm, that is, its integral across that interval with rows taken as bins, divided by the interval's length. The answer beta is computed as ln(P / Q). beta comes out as 0.006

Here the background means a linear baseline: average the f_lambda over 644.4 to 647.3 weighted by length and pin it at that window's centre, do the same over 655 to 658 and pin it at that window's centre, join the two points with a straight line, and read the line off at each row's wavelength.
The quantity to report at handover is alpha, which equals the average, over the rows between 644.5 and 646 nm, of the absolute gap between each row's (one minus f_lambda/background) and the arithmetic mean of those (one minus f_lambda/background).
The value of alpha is 0.001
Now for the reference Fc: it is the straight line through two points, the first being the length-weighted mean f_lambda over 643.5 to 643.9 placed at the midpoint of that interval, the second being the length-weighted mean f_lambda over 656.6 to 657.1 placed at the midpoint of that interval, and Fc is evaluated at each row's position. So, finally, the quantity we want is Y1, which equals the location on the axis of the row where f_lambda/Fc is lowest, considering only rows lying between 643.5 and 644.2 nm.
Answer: 643.552 nm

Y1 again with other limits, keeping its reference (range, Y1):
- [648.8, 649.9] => 649.207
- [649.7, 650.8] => 649.806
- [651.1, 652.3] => 651.154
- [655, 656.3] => 656.271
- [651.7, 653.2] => 651.754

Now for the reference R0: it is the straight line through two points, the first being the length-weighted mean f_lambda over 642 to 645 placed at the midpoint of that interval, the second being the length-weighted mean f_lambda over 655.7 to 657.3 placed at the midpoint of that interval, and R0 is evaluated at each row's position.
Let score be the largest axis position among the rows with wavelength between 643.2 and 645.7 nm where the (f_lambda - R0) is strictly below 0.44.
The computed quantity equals 645.630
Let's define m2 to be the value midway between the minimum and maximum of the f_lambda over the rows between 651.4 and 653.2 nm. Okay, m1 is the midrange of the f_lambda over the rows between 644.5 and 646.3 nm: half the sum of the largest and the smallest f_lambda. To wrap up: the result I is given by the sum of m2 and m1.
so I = 26.3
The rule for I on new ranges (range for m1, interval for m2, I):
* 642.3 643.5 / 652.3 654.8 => 26.3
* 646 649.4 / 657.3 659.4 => 25.8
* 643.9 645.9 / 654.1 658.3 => 24.9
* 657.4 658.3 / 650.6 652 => 25.7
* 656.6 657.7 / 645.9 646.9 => 25.1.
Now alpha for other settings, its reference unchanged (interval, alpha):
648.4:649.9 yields 0.003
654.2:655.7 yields 0.029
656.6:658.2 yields 0.039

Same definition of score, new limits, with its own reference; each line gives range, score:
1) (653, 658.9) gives 656.725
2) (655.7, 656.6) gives 656.574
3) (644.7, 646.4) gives 646.373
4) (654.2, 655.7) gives 655.667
